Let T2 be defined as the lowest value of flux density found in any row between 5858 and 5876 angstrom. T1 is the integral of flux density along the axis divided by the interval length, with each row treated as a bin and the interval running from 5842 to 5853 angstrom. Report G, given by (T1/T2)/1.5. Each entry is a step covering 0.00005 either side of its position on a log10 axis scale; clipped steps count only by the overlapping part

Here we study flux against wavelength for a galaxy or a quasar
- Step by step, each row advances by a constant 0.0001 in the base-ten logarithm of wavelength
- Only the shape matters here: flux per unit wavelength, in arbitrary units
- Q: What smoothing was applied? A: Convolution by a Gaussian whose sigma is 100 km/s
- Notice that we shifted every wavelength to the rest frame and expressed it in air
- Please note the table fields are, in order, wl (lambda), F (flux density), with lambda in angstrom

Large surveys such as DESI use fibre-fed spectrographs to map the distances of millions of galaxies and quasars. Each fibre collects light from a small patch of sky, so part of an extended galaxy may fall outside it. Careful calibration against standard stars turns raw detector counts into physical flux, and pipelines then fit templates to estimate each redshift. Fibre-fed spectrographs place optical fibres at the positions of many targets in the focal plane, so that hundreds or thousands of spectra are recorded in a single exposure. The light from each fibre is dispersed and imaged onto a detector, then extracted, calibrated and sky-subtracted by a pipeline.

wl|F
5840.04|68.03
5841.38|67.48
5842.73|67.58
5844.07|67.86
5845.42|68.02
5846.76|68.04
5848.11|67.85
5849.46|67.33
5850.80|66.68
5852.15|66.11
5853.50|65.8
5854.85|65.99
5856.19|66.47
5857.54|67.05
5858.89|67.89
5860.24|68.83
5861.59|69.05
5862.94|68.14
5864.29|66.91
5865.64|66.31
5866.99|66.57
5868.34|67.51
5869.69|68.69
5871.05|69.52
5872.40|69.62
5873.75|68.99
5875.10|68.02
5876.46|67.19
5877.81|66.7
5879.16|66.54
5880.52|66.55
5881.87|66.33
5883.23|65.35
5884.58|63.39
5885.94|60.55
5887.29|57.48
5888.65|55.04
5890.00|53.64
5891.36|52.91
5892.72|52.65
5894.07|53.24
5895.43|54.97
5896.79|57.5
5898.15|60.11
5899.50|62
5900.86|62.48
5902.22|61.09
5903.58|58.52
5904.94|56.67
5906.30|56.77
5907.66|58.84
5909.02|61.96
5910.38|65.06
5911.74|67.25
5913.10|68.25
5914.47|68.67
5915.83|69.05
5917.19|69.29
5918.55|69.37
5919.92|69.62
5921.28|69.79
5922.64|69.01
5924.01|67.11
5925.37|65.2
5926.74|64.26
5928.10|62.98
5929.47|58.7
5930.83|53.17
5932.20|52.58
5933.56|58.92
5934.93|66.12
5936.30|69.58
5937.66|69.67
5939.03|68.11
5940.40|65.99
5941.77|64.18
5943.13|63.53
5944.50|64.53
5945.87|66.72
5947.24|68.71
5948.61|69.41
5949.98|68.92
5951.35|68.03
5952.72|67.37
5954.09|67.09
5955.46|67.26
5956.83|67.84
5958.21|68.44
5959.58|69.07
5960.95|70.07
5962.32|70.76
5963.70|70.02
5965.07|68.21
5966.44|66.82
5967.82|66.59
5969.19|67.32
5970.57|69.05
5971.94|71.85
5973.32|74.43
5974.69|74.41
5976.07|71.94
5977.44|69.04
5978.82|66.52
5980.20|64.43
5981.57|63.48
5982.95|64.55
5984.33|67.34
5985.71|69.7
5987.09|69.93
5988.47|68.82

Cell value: 0.678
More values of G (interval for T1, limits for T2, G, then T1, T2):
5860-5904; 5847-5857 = 0.639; 63.1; 65.8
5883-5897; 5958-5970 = 0.568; 56.7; 66.59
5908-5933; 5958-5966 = 0.635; 65.0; 68.21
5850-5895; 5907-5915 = 0.731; 64.5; 58.84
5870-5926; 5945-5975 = 0.633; 63.3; 66.59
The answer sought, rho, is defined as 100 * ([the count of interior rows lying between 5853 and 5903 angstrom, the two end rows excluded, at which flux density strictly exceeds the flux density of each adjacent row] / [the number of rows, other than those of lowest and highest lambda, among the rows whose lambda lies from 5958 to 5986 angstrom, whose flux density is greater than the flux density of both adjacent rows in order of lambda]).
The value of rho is 200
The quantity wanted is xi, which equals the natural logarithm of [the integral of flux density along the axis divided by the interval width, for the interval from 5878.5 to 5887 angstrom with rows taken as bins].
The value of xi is 4.17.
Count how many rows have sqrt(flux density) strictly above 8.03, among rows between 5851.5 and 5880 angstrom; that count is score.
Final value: 21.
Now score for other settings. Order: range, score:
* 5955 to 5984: 19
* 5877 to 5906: 5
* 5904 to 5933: 12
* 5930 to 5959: 16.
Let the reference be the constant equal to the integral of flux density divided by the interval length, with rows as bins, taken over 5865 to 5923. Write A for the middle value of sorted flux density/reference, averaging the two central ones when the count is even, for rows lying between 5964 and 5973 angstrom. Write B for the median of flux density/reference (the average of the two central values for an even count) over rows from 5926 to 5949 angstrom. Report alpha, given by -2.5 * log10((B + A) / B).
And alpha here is -0.78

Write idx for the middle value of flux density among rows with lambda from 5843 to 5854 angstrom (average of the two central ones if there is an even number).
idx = 67.6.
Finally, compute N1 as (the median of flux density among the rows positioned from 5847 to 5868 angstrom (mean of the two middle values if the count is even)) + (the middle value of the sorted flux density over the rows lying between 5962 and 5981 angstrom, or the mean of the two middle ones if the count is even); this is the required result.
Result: 136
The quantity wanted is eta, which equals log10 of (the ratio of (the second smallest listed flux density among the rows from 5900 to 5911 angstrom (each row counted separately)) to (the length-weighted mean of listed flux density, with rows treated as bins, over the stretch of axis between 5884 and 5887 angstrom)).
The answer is -0.034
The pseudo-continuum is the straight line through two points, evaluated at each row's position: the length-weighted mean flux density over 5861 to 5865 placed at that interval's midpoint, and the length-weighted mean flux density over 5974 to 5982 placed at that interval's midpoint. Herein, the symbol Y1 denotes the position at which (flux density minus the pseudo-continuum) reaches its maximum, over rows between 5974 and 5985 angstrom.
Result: 5974.69 angstrom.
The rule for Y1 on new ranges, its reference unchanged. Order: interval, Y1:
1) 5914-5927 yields 5921.28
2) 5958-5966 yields 5962.32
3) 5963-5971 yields 5963.70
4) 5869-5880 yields 5872.40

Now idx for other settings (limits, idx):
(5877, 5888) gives 65.8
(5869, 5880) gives 68.4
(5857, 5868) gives 67.5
